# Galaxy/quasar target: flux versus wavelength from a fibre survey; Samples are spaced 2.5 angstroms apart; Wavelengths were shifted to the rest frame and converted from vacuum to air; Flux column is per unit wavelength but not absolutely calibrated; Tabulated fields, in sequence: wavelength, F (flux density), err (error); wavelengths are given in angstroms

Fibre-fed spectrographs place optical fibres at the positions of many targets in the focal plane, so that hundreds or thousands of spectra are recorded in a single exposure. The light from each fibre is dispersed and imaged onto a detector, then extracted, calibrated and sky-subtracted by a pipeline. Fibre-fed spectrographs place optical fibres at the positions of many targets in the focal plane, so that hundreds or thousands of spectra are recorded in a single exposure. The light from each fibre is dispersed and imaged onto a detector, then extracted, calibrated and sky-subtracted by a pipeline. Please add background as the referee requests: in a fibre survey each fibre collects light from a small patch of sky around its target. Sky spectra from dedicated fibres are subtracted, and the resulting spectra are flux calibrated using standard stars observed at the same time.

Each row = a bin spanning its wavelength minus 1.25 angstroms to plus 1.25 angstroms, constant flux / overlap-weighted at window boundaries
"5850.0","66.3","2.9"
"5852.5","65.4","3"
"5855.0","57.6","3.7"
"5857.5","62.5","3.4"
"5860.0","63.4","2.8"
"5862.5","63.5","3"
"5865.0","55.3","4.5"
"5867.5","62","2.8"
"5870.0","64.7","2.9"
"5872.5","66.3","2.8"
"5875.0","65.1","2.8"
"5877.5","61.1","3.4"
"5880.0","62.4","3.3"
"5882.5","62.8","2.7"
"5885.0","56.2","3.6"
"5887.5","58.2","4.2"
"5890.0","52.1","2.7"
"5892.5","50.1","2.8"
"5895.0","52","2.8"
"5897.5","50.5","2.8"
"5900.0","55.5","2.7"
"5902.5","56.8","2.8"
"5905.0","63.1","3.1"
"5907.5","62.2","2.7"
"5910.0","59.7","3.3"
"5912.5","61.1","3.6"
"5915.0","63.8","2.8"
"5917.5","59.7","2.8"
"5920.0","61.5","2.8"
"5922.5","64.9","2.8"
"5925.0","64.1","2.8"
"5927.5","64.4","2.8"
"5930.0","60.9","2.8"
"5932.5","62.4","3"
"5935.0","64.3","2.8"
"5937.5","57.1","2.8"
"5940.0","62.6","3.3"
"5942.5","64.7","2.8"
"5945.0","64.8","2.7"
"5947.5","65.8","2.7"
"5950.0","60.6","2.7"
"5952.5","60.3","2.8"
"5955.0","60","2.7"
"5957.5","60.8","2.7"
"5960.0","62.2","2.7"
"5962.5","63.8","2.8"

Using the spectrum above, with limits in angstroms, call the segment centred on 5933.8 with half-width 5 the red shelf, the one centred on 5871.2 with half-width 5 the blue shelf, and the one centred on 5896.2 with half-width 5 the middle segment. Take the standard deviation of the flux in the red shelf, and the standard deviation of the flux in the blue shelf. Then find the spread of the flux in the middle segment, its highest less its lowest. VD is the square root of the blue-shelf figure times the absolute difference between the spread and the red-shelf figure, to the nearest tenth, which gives 2.1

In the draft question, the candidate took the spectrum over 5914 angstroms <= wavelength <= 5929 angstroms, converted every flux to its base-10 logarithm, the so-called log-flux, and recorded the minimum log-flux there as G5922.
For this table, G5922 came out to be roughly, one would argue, 1.78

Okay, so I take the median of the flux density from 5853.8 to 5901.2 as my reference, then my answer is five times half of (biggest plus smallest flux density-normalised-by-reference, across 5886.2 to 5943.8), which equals 4.71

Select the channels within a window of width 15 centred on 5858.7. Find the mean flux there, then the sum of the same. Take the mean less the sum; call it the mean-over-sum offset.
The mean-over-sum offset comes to -306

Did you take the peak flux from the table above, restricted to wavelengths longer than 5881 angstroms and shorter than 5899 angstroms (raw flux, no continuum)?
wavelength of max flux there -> 5882.5 angstroms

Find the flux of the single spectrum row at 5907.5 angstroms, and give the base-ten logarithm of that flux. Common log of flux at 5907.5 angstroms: 1.79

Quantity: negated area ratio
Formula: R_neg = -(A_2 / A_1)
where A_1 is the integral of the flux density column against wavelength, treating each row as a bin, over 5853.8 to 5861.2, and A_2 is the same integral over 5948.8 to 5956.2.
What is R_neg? -0.99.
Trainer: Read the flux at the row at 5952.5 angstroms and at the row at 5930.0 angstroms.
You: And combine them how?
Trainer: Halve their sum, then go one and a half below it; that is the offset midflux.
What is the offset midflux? 59.1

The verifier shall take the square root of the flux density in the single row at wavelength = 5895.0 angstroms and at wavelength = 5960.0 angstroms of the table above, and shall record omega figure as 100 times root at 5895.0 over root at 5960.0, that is 91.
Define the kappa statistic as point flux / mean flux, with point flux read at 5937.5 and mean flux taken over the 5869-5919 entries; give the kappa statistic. 0.97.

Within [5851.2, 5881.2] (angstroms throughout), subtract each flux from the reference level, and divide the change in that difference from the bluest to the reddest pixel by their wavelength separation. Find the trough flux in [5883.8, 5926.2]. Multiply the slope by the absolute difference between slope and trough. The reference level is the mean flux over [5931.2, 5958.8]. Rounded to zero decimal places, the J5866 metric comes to 5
